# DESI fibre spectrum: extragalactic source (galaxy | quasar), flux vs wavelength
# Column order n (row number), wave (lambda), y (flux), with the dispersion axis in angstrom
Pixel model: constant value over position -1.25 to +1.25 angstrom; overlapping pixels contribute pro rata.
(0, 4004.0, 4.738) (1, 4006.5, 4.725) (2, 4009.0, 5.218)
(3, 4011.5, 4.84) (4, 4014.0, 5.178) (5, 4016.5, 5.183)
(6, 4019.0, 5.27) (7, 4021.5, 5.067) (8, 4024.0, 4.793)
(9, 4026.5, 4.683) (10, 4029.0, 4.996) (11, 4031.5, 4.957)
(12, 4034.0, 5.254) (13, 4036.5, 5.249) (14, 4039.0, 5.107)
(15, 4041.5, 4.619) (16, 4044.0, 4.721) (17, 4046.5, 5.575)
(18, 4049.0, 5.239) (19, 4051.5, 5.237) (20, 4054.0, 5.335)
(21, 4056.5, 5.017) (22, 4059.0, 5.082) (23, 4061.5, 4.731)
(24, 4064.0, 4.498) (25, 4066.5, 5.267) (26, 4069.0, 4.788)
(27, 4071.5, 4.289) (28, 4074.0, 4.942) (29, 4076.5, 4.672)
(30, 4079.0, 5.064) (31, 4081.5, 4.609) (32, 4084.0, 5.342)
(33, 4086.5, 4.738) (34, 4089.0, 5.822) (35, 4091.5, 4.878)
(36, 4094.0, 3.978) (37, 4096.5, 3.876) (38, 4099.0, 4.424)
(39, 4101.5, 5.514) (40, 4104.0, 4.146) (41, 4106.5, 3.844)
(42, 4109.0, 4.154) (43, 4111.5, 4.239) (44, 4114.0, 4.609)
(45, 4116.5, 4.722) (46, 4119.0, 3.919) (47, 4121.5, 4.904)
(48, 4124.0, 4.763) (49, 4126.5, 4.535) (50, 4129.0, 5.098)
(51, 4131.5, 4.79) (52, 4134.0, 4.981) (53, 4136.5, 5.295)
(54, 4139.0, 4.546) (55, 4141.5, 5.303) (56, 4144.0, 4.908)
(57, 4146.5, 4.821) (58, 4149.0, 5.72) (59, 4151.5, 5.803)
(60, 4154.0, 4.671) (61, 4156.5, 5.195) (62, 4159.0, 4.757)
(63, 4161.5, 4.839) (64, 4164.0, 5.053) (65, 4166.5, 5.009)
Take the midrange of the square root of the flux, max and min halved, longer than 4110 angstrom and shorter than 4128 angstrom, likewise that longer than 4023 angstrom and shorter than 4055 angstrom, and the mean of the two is 2.176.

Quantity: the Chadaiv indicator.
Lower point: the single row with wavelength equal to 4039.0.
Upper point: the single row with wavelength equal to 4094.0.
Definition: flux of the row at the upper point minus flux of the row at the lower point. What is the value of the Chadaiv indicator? -1.1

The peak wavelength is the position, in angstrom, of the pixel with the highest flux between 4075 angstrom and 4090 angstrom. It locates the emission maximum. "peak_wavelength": 4089.0 angstrom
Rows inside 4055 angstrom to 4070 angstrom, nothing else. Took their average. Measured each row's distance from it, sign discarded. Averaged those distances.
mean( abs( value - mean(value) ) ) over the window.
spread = 0.22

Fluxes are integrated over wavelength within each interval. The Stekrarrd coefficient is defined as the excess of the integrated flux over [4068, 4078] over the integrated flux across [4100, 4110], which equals 2.6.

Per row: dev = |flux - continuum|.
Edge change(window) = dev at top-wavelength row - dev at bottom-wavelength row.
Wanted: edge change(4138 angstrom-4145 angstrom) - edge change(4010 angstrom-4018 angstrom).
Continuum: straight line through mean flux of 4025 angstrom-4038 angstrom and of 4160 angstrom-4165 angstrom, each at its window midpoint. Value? -0.31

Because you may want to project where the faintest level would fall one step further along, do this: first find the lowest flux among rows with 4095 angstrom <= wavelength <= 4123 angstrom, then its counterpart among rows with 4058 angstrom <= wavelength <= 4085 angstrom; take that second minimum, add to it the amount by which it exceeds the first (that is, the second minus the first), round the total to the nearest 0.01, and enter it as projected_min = 4.73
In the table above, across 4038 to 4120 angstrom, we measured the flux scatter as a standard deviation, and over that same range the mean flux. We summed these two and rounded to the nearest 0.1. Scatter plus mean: 5.3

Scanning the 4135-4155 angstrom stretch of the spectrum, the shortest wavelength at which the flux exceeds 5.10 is 4136.5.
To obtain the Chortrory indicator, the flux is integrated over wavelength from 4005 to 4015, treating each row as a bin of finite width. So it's 50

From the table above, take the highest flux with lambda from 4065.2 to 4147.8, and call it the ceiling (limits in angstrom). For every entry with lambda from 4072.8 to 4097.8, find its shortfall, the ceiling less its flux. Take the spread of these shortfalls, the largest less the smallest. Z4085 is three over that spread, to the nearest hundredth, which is 1.54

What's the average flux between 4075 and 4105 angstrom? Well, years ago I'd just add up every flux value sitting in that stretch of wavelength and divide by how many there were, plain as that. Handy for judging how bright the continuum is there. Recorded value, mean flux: 4.76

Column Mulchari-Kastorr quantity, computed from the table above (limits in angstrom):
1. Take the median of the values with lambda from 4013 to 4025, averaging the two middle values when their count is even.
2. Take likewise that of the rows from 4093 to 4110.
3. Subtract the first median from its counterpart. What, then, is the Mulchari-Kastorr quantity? -1.0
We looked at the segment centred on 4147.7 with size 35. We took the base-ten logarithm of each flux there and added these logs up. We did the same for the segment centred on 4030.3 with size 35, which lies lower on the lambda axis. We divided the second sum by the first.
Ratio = 1.00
